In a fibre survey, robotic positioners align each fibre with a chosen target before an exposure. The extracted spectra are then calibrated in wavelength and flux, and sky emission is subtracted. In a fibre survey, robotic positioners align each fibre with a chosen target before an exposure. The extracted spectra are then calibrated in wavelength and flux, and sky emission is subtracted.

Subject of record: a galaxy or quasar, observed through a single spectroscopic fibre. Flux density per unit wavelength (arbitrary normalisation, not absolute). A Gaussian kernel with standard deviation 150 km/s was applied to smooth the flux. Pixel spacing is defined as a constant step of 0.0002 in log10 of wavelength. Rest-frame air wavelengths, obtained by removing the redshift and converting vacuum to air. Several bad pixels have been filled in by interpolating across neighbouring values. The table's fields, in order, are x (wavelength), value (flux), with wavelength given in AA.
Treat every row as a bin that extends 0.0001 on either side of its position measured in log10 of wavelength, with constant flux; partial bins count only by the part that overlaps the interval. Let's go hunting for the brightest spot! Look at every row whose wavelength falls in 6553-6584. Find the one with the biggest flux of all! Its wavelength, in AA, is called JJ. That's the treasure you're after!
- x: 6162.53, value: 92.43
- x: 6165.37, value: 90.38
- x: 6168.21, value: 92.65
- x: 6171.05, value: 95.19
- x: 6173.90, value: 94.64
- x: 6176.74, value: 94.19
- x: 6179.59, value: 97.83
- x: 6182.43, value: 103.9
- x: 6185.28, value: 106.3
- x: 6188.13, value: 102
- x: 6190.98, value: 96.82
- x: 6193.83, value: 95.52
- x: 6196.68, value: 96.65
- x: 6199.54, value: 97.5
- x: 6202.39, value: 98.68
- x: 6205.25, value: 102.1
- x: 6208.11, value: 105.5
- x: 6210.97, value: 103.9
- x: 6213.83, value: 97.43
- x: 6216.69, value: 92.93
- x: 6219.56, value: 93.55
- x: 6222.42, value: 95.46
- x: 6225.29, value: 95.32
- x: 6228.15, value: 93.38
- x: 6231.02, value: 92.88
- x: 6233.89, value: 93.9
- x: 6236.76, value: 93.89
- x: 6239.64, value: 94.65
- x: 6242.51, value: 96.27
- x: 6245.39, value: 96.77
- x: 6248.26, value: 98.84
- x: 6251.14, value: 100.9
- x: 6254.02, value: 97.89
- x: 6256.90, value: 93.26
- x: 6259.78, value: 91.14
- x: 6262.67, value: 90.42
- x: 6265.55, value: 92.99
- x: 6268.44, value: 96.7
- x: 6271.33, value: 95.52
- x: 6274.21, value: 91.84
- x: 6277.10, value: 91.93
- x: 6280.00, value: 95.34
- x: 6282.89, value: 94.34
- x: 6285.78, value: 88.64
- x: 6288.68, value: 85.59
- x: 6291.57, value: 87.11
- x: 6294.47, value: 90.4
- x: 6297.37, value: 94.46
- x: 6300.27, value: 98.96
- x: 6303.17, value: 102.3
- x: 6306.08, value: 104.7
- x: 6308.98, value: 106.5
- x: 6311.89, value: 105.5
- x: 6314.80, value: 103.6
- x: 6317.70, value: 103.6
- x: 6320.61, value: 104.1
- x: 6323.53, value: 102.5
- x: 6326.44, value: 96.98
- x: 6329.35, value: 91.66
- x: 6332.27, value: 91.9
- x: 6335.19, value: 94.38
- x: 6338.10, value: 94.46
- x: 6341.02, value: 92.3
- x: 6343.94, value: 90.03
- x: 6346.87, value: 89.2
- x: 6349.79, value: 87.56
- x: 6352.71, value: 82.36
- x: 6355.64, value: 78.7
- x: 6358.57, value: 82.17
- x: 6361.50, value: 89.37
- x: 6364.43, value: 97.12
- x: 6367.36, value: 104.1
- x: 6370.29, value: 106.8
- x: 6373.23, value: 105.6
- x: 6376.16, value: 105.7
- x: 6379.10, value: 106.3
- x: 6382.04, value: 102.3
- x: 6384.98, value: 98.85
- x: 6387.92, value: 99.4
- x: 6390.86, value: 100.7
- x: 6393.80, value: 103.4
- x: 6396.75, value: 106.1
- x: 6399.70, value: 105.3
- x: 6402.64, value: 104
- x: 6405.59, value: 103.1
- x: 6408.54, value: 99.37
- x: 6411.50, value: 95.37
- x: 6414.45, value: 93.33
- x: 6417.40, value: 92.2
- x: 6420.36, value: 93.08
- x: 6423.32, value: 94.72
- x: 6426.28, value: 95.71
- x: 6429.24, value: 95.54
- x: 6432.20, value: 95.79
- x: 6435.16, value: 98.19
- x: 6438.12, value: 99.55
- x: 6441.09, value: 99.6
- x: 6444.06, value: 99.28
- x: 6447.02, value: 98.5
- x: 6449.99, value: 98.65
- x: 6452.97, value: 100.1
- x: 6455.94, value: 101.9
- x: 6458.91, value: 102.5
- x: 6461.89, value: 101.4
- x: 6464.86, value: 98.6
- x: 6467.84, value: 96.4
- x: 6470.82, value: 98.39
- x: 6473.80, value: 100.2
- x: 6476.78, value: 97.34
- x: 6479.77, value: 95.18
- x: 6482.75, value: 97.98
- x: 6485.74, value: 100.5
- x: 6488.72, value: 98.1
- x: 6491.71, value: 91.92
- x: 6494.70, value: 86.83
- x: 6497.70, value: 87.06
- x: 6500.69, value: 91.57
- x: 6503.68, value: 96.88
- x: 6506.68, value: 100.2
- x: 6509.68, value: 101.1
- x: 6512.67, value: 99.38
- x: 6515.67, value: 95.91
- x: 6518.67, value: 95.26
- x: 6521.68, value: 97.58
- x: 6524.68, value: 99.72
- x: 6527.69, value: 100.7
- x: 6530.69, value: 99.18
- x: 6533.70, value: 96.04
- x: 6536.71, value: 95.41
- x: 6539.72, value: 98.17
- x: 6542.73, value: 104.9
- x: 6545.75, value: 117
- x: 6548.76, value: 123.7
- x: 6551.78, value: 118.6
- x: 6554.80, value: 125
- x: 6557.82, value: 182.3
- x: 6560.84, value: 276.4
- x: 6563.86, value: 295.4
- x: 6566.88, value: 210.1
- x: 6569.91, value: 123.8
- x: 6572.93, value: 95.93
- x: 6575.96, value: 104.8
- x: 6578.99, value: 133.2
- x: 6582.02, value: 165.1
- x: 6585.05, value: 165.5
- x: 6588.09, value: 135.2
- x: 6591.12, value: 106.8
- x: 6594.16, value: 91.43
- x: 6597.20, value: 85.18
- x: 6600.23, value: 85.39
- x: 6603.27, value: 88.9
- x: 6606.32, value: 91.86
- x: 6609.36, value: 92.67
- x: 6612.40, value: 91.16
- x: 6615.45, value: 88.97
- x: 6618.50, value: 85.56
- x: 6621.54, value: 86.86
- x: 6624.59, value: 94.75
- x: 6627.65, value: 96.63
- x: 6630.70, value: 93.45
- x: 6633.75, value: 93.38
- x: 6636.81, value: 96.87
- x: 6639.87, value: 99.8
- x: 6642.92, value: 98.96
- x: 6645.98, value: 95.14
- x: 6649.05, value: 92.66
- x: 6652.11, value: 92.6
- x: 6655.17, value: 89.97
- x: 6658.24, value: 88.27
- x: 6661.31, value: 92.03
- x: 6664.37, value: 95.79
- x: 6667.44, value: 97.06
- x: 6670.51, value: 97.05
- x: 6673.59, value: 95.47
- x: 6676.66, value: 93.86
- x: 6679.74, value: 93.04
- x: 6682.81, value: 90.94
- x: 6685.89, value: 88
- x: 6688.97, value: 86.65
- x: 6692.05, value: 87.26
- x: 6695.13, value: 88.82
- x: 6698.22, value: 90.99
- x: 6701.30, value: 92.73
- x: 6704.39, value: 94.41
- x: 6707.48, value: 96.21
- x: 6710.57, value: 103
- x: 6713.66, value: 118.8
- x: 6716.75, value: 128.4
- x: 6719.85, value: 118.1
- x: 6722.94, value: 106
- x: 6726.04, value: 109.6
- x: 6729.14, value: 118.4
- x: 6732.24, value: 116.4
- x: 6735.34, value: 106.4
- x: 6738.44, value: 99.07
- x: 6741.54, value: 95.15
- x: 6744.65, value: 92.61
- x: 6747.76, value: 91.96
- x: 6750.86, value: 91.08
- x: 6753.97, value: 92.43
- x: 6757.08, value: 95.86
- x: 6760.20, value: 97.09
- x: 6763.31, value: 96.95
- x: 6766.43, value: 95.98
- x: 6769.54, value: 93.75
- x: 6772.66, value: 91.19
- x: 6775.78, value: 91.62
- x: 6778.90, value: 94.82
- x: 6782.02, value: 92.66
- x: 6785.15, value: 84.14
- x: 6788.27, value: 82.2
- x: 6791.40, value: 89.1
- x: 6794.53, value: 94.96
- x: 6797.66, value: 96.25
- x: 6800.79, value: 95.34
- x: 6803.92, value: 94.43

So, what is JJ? 6563.86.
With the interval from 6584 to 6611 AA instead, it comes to 6585.05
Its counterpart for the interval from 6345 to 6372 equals 6370.29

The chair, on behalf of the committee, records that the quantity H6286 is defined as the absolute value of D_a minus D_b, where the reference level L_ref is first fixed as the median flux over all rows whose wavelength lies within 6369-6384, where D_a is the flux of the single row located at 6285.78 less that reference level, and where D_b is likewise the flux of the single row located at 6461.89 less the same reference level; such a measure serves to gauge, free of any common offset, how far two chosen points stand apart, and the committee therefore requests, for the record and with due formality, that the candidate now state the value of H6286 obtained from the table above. 13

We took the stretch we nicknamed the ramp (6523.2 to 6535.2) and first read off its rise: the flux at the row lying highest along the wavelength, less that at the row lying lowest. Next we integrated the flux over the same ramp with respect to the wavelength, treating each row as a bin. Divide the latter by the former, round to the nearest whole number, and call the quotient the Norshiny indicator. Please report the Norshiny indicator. -323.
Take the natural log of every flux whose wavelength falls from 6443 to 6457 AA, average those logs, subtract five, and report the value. -0.40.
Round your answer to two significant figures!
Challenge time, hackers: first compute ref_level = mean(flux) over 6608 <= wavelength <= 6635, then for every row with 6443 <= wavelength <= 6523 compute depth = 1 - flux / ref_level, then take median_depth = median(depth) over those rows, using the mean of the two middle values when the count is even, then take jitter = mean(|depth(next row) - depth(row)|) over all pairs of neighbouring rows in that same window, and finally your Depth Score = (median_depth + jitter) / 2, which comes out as -0.025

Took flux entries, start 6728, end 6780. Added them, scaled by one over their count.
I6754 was 98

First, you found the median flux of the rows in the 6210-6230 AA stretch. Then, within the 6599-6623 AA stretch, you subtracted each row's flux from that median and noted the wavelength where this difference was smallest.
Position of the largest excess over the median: 6609.36 AA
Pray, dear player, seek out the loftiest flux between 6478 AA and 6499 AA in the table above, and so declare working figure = 100.5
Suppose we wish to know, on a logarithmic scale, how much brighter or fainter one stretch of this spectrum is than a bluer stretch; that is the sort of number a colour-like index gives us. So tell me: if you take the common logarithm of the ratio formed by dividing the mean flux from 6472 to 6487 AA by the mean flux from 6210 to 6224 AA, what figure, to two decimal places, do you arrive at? 0.01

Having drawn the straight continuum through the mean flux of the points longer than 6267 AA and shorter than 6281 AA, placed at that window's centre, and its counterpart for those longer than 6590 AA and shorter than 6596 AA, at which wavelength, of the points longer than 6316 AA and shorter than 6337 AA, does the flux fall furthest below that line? 6329.35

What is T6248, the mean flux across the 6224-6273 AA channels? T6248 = 95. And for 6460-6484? 98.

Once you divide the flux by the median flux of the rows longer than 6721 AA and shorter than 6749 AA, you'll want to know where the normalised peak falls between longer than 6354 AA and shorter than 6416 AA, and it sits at 6370.29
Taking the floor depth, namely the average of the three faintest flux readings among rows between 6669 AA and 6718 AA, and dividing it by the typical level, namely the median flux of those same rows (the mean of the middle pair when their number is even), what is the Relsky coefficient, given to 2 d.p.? 0.93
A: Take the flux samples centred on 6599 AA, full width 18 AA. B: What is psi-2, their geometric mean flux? 91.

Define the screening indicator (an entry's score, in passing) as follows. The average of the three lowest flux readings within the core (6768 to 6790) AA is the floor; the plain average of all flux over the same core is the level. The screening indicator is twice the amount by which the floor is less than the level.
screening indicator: 8.4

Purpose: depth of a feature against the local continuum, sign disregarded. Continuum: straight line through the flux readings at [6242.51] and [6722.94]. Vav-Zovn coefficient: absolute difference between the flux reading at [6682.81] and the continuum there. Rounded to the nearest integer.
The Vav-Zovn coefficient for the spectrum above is 14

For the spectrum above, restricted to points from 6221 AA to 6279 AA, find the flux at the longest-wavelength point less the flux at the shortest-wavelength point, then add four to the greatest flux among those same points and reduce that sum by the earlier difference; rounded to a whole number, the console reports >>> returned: 108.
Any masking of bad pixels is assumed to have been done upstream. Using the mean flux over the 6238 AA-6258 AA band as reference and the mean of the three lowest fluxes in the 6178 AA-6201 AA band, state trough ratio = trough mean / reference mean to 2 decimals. 0.99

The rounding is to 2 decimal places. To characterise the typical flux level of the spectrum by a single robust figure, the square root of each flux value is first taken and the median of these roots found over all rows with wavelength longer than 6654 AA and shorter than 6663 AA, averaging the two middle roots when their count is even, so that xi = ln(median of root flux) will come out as 2.25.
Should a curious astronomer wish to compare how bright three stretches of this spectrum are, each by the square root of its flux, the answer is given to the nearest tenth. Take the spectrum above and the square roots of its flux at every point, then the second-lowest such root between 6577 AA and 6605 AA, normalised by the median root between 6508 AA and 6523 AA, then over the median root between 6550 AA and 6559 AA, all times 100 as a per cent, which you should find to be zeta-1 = 8.4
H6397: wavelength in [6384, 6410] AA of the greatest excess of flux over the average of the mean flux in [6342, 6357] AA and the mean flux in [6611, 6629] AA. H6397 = 6396.75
